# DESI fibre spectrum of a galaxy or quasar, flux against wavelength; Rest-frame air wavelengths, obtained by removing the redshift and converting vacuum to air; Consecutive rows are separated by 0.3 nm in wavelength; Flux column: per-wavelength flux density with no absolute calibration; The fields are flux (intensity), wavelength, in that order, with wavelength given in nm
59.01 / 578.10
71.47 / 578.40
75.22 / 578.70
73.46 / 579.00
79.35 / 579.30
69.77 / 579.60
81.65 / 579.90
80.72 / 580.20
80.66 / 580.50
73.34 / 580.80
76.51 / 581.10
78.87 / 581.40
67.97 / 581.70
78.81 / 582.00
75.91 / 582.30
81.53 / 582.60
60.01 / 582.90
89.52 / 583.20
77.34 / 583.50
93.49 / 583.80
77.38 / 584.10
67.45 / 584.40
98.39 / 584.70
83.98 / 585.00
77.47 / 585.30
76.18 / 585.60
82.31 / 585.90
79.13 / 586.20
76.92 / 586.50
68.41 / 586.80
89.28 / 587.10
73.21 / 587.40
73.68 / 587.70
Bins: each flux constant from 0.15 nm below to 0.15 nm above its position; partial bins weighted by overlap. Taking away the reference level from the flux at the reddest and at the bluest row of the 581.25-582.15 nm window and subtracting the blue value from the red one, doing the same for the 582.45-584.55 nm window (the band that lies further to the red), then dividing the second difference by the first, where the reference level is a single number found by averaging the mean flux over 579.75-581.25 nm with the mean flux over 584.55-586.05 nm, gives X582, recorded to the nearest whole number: 235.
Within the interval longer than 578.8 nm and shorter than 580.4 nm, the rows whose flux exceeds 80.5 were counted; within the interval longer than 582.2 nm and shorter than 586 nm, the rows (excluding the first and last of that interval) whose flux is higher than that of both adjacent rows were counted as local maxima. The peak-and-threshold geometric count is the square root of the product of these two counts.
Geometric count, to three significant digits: 2.83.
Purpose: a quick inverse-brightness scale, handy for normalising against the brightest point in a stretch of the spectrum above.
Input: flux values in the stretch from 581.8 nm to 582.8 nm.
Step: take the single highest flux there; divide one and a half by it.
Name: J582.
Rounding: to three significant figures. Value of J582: 0.0184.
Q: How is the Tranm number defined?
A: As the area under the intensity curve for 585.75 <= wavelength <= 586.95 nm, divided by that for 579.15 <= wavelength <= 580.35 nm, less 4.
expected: -3.02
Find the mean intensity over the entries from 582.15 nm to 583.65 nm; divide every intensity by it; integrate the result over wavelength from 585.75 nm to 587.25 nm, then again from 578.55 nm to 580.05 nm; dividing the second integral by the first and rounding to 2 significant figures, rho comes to 0.96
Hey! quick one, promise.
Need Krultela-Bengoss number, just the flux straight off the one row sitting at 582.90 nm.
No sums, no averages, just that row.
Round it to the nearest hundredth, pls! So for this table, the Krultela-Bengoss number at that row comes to 60.01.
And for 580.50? 80.66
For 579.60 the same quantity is 69.77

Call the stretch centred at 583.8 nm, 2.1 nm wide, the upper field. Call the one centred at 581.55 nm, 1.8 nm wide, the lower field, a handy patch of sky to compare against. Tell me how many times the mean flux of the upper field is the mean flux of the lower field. 1.07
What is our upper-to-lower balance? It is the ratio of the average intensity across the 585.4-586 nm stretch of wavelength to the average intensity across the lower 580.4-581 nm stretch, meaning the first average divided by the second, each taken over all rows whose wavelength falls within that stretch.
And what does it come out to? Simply 1.03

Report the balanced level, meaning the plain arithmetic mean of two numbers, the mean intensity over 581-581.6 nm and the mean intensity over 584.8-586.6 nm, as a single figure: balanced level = 78.5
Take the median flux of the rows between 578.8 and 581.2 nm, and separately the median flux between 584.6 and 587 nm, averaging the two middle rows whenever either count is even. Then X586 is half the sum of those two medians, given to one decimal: 78.1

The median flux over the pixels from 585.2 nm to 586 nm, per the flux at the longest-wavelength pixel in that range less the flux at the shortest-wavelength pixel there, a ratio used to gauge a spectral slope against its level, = 16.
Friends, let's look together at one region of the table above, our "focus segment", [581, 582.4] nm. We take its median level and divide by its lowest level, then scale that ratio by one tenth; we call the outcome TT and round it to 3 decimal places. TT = 0.113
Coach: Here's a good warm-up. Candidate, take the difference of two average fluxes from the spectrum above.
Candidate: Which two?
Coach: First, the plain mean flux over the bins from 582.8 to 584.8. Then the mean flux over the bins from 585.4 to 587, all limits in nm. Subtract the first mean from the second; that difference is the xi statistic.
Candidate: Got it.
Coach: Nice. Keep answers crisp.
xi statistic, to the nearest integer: -4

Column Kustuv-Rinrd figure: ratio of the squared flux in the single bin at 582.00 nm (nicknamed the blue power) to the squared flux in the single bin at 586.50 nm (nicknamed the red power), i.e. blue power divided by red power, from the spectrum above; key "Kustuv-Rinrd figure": 1.05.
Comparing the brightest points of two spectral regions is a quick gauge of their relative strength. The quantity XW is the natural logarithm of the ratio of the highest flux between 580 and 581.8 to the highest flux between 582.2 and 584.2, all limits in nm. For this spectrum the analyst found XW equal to -0.147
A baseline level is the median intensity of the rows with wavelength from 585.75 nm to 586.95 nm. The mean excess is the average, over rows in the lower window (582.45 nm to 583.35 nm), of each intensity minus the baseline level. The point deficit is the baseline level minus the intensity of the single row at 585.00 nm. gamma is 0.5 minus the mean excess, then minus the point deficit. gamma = 7.5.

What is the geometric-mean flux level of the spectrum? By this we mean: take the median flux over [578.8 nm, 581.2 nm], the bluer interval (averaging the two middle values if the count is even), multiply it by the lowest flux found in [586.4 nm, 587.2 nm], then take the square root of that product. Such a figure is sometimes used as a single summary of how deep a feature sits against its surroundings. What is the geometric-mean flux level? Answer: 73.0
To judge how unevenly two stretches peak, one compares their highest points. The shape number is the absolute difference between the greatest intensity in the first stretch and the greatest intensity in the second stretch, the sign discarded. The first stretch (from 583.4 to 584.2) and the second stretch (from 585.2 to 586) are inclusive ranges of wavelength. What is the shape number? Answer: 11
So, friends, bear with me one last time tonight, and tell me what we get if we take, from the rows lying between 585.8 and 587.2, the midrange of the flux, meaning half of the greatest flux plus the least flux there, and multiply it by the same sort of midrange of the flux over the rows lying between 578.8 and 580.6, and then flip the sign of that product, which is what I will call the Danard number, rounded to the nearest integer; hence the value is -5969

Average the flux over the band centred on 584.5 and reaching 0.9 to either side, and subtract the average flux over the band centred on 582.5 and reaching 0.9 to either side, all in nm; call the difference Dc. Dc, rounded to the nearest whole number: 7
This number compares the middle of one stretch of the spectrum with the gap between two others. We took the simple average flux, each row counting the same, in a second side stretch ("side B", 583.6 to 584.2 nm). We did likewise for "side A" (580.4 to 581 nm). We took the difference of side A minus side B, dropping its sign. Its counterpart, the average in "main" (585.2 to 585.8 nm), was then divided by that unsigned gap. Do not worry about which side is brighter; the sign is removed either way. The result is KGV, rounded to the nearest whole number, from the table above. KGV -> 9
